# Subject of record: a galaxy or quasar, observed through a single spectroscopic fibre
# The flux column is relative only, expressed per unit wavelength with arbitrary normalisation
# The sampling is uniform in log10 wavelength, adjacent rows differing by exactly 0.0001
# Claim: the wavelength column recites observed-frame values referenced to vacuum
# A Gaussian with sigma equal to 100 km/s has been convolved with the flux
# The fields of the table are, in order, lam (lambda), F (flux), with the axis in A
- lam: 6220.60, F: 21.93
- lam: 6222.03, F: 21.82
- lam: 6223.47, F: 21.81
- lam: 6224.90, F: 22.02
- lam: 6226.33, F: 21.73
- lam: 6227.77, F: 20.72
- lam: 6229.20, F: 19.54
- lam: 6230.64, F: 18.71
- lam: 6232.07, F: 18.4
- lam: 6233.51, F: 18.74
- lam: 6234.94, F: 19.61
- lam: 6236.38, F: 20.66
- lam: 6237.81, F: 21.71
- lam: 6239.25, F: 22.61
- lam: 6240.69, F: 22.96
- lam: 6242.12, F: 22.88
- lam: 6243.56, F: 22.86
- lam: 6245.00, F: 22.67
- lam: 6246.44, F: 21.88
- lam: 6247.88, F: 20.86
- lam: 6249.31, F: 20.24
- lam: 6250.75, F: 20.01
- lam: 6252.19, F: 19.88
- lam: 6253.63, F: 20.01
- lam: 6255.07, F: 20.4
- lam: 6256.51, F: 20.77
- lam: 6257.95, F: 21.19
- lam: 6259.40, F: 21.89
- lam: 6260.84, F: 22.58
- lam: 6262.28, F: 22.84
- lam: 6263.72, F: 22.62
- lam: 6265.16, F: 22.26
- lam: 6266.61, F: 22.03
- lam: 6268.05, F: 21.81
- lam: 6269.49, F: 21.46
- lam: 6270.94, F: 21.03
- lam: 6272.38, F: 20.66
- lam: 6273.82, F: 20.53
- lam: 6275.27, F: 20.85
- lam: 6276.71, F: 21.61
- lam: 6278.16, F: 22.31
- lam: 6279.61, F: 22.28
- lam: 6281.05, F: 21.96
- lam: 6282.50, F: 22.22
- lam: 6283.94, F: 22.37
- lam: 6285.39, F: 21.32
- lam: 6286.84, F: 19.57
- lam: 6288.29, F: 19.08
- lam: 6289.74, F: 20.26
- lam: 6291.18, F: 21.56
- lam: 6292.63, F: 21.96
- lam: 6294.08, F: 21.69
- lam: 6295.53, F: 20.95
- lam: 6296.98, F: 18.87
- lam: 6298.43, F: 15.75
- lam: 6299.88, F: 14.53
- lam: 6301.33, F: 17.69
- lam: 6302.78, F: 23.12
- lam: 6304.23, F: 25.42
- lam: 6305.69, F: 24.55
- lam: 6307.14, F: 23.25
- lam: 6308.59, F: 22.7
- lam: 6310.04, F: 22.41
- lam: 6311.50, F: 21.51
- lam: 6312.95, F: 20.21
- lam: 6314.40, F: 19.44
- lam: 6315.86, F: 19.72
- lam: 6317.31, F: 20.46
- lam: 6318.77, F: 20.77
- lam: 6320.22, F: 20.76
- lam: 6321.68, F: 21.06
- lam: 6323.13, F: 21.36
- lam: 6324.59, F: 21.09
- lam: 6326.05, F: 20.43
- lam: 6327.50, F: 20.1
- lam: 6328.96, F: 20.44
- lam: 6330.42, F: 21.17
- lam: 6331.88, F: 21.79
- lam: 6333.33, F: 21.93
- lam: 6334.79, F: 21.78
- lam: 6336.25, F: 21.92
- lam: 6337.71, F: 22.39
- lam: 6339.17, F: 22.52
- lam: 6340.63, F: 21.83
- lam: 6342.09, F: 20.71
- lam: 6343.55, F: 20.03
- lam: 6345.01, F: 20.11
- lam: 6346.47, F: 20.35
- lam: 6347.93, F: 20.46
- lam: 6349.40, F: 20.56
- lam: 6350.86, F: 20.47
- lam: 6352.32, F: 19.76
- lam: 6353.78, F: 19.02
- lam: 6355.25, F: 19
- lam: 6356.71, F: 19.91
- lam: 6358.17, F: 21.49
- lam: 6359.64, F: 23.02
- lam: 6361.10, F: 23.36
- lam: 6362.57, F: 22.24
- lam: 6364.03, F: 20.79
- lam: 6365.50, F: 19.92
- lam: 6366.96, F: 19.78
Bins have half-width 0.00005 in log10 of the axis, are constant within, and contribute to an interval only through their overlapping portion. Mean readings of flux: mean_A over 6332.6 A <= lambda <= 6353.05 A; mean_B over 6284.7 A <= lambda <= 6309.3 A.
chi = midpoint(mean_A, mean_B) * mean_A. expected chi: 440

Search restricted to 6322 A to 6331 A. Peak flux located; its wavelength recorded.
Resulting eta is 6323.13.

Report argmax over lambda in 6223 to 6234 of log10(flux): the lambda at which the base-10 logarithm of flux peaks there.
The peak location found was 6224.90 A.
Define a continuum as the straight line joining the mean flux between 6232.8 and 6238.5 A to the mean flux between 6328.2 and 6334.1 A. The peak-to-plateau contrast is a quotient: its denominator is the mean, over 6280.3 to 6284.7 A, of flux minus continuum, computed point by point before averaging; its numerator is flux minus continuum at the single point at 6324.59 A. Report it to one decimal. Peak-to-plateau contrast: -0.1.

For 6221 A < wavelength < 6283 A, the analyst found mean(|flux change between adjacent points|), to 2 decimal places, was 0.46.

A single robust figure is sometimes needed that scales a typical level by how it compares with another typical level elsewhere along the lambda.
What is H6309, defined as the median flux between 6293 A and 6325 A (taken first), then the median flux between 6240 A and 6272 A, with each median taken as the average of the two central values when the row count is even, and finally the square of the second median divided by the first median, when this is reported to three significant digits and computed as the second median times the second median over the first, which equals 22.7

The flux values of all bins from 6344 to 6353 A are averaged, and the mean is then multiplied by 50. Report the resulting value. 1014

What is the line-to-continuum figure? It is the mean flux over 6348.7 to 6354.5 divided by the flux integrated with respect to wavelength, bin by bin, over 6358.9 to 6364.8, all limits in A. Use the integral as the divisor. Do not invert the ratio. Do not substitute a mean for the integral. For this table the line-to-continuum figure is 0.152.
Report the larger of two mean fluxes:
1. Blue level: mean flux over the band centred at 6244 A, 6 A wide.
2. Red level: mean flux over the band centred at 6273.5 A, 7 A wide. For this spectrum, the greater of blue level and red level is 22.6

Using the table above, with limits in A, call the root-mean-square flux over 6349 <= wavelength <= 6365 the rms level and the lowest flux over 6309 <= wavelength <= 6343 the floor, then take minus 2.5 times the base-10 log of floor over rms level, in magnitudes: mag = 0.080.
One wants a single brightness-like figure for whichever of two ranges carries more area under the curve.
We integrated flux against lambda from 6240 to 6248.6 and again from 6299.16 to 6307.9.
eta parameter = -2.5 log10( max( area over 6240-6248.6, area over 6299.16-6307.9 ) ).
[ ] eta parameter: -5.71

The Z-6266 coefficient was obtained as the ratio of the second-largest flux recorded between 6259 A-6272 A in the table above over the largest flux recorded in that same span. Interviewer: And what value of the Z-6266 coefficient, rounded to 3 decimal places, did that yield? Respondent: 0.990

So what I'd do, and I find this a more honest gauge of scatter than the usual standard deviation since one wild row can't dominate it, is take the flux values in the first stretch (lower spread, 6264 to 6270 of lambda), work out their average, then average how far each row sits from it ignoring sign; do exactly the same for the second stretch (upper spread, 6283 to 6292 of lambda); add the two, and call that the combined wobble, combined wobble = 1.3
